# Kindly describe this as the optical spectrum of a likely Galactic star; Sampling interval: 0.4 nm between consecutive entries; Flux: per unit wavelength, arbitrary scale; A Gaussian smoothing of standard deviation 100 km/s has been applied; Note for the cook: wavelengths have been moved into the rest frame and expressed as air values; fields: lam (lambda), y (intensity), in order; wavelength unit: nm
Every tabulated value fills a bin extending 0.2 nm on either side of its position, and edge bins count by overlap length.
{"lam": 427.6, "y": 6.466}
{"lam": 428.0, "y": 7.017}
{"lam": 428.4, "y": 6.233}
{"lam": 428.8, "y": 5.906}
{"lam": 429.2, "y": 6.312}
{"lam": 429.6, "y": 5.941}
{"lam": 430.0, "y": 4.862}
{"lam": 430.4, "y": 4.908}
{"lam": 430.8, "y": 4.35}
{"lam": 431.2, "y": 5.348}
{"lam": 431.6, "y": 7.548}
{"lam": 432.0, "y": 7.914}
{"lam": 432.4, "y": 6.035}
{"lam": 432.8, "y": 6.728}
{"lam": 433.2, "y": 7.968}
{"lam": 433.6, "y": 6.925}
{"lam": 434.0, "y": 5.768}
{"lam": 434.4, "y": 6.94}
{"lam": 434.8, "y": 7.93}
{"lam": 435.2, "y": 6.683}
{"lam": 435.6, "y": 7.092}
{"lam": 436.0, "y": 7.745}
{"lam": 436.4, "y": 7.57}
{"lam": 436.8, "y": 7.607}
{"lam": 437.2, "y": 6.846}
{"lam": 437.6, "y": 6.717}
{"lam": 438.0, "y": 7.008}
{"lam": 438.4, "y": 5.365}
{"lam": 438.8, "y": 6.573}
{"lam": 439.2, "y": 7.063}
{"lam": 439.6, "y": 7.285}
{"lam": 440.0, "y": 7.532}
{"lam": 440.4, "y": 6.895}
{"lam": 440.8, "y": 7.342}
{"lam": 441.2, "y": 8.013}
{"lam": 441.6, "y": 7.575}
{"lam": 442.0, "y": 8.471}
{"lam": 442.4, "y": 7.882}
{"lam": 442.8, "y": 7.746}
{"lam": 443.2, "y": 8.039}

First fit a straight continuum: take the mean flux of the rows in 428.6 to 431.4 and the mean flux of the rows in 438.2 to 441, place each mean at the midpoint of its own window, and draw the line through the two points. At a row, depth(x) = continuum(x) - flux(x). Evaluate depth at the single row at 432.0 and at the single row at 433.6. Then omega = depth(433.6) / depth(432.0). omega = 0.44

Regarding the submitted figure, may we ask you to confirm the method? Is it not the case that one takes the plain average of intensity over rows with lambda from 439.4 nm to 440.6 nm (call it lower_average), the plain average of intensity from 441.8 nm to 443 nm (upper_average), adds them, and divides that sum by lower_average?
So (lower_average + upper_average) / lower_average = 2.11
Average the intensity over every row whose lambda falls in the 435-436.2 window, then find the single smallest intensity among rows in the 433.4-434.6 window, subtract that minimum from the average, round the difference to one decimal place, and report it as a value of 1.4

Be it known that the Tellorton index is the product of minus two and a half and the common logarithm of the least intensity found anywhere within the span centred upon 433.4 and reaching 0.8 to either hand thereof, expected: -1.90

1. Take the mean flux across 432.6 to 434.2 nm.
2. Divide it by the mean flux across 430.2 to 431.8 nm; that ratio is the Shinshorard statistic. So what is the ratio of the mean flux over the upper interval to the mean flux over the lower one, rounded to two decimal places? 1.24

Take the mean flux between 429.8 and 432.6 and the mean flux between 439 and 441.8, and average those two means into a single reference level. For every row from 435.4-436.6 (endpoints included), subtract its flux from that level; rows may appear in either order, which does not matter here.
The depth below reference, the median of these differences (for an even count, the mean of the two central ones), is -1.0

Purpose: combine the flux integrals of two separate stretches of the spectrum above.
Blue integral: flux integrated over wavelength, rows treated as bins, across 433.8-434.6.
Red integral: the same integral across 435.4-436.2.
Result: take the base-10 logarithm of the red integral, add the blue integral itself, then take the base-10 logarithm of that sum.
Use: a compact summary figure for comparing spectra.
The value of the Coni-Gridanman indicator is 0.768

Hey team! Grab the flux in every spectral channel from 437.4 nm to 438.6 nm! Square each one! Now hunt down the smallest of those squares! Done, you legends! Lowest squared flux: 29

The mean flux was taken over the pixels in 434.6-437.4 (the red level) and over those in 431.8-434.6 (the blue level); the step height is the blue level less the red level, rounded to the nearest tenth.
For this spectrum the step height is -0.5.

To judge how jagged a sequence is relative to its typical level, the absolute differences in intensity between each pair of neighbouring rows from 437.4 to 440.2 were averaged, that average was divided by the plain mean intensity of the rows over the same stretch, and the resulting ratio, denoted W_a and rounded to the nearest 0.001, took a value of 0.101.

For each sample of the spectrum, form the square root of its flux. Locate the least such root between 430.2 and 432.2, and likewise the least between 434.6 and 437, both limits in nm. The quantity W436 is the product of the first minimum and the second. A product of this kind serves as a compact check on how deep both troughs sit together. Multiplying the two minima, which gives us 5.39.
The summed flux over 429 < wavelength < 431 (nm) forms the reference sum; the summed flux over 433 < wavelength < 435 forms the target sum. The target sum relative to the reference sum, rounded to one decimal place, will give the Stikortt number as 1.3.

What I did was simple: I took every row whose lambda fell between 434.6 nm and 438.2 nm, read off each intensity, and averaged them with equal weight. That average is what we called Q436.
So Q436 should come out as 7.2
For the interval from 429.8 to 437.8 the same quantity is 6.7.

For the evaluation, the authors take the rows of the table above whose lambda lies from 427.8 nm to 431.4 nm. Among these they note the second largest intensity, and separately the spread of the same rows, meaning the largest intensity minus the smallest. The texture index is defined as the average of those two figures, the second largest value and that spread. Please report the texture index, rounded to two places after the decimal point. 4.49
